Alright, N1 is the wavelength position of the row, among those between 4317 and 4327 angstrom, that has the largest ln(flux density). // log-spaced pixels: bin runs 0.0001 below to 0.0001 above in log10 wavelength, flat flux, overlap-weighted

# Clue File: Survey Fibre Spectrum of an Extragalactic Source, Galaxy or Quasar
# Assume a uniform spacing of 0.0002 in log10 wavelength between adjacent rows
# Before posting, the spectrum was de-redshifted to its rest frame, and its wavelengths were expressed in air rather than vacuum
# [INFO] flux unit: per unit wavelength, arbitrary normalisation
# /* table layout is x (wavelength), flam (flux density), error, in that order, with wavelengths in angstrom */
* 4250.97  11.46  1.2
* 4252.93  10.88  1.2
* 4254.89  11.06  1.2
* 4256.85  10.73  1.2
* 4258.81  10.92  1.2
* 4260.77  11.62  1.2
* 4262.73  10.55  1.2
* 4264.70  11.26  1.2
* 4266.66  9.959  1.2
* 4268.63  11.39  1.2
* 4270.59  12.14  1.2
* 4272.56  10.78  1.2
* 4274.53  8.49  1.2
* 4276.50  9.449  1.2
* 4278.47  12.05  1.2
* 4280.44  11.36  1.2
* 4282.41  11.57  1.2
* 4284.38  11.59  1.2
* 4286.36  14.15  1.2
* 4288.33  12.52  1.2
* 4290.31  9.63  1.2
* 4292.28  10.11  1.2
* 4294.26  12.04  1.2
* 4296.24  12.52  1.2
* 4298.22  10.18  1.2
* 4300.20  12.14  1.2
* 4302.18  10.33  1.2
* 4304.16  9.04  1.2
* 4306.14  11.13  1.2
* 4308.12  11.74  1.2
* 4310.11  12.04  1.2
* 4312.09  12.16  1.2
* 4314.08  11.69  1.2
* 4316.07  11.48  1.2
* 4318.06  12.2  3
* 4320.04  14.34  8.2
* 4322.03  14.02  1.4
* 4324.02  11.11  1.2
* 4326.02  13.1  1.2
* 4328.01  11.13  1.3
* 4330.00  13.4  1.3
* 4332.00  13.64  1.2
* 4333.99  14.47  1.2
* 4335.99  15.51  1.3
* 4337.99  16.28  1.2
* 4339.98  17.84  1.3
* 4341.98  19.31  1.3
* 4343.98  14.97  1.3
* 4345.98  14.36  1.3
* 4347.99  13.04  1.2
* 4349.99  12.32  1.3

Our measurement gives 4320.04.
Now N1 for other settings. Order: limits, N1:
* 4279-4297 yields 4286.36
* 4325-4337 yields 4335.99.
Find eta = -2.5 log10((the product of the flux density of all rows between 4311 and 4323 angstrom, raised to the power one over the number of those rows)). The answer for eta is -2.75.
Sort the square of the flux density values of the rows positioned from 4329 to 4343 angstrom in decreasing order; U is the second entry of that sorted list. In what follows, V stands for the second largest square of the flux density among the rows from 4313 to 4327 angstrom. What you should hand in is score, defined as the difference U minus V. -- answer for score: 122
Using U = 318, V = 197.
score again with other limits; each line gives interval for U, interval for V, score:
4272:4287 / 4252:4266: 18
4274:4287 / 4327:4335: -41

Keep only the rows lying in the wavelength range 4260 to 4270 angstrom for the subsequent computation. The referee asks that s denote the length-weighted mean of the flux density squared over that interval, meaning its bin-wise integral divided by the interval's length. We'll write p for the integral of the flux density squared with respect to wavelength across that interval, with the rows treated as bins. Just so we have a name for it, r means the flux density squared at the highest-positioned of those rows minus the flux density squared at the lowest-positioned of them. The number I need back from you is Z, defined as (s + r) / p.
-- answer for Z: 0.096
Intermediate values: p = 1212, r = -5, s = 121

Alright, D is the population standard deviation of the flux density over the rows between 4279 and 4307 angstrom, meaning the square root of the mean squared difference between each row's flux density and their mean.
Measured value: 1.31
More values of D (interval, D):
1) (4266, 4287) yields 1.44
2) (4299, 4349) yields 2.30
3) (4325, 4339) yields 1.57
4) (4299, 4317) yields 0.97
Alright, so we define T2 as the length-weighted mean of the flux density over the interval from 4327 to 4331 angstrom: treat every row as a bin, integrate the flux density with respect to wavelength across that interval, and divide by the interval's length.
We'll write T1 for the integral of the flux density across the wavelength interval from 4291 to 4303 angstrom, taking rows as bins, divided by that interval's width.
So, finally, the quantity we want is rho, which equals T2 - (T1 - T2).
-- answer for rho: 13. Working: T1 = 11.2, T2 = 12.3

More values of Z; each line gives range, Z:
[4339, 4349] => 0.043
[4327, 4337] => 0.162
